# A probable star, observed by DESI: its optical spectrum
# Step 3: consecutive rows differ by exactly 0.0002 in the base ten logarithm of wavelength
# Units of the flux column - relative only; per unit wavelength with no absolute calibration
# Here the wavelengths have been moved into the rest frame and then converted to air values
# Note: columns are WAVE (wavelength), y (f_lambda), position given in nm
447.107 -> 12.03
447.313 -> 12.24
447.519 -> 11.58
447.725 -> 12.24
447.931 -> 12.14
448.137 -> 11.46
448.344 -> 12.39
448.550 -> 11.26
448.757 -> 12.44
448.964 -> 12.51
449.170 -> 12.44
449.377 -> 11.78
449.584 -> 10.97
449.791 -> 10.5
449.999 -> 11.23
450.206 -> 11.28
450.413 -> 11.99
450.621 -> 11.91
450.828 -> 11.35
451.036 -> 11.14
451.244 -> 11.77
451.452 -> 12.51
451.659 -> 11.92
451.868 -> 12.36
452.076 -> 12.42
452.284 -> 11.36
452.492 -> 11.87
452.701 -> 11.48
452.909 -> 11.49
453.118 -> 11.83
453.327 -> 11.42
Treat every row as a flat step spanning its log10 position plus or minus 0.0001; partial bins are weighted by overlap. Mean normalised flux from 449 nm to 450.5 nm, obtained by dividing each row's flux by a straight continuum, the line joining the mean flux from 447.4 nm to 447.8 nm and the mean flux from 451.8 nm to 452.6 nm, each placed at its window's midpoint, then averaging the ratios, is 0.96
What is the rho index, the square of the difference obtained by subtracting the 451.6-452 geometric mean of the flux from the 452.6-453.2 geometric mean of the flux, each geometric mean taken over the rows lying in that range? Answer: 0.29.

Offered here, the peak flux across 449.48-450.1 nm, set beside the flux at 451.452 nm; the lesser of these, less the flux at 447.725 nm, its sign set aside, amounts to 1.0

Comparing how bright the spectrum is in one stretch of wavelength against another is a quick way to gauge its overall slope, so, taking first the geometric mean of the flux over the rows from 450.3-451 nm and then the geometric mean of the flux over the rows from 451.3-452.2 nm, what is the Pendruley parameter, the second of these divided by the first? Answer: 1.05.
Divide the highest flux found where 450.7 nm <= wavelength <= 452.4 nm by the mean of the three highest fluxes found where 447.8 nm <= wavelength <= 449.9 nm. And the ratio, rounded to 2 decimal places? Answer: 1.00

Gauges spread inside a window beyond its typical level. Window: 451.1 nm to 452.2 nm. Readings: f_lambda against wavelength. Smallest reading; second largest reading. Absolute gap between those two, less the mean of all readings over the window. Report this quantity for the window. -11.5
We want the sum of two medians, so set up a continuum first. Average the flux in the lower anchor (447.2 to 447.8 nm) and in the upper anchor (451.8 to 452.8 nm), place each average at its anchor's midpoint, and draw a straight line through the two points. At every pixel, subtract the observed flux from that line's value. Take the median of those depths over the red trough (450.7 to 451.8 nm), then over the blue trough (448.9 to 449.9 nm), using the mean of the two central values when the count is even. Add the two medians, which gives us 0.3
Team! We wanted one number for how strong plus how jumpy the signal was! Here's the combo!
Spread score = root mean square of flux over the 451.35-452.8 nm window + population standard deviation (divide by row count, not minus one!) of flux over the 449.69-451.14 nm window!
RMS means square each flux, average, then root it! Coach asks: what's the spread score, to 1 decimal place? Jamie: 12.5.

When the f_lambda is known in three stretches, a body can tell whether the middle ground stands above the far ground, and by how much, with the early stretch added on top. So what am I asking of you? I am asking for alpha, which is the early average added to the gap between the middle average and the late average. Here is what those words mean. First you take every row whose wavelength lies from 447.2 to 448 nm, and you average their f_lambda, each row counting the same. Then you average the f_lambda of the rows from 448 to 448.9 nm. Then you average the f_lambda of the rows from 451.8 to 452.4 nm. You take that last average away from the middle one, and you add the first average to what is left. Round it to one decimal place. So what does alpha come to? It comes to 11.9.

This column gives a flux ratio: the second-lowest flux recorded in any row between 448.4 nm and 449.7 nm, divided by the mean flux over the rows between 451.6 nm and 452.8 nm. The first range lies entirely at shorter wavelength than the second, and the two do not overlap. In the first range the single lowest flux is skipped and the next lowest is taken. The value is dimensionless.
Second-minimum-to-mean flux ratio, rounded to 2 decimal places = 0.95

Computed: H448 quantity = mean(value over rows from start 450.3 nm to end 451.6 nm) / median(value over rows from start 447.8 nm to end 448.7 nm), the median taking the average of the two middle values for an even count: 1.00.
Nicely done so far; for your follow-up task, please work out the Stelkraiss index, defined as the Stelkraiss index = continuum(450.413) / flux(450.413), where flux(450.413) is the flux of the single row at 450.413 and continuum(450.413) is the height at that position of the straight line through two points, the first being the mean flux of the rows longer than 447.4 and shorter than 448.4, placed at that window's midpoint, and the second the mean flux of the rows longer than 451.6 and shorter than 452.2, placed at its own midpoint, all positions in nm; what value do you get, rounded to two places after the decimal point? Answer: 1.01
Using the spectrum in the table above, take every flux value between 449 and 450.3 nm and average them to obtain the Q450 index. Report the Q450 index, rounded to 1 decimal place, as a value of 11.4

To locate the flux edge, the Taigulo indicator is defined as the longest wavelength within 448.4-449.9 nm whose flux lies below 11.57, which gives 449.791 nm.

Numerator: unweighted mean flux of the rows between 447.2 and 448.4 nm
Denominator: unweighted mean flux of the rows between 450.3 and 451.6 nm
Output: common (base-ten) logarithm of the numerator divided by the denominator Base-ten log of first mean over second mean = 0.01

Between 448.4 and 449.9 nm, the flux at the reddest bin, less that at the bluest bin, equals -0.8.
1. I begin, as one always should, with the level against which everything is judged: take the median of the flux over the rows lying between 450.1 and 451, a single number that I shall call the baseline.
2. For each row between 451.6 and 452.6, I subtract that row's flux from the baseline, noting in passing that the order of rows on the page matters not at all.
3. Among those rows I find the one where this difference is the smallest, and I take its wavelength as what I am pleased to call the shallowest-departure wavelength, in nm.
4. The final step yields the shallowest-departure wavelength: 452.076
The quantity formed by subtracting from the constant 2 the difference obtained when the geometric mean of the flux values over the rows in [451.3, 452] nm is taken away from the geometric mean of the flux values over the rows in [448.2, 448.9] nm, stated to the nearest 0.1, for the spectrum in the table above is 2.2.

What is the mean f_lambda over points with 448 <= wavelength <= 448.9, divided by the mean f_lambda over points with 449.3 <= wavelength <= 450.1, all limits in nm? 1.07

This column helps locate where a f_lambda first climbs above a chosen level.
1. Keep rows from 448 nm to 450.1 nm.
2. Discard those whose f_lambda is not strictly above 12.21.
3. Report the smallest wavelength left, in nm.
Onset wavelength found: 448.344 nm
